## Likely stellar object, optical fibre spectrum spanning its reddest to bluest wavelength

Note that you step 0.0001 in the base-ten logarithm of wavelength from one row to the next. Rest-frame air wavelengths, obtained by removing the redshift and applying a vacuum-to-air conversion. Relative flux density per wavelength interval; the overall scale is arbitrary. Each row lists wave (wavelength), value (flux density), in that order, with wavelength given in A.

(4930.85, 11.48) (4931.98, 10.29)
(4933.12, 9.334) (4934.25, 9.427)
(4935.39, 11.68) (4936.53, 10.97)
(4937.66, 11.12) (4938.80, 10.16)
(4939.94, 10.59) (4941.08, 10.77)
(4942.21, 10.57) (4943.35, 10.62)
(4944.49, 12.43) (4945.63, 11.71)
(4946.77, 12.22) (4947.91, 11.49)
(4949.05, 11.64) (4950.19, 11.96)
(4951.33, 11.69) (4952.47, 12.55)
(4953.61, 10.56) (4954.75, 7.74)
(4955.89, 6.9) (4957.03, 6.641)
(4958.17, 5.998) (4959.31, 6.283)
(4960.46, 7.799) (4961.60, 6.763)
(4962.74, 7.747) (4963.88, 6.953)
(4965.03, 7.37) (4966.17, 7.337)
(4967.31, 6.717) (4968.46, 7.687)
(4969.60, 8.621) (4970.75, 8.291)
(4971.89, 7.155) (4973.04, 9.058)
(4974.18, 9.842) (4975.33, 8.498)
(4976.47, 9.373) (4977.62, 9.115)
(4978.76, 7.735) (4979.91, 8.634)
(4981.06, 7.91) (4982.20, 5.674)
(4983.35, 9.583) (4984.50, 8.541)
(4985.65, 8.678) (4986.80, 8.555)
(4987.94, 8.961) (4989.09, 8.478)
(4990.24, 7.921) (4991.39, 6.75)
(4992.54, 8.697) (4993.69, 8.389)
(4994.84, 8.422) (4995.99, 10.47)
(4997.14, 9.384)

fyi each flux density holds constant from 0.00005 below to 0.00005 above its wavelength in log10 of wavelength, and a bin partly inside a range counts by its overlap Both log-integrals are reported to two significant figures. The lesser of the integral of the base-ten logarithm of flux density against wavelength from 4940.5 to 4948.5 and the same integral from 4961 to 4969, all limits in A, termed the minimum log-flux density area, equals 6.9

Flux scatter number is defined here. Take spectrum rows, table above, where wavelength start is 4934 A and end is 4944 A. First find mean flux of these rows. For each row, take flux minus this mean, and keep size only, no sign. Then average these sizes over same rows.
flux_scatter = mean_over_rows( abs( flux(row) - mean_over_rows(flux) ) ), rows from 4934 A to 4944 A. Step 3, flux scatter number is 0.43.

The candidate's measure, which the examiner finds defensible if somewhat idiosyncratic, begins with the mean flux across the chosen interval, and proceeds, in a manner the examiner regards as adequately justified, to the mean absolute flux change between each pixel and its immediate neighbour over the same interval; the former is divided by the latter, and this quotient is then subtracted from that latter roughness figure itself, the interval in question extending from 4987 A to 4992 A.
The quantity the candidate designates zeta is -10.2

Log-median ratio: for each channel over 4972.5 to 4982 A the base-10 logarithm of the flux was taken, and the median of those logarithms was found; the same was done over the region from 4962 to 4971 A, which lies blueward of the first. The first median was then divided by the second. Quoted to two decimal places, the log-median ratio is 1.08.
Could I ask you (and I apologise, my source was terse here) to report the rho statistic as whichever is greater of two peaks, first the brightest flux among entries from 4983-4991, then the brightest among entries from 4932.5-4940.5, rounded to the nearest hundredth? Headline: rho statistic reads 11.68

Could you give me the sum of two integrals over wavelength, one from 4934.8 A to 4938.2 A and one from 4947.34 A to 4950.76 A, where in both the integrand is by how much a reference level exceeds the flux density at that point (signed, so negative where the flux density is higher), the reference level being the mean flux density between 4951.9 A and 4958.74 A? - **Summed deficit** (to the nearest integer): -21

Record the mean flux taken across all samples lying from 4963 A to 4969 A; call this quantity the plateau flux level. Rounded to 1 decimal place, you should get 7.2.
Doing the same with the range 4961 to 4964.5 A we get 7.2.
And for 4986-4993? 8.2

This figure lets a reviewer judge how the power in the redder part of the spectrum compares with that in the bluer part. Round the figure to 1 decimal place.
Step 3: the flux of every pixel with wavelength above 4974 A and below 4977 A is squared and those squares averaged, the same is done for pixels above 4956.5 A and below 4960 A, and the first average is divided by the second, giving 2.1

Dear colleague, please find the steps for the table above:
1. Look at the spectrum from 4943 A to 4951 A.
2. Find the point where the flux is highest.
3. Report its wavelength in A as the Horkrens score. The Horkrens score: 4944.49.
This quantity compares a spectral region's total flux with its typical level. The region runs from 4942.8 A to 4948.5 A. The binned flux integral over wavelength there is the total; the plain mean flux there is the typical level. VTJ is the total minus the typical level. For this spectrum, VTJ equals 55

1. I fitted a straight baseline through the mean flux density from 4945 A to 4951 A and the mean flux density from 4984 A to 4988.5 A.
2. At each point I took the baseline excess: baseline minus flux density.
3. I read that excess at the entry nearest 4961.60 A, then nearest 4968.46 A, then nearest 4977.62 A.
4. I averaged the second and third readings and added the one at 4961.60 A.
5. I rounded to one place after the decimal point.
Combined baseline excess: 5.3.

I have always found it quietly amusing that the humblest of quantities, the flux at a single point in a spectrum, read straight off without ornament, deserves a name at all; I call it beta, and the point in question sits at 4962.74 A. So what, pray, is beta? 7.747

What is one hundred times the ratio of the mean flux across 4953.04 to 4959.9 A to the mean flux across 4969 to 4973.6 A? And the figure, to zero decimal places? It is 89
